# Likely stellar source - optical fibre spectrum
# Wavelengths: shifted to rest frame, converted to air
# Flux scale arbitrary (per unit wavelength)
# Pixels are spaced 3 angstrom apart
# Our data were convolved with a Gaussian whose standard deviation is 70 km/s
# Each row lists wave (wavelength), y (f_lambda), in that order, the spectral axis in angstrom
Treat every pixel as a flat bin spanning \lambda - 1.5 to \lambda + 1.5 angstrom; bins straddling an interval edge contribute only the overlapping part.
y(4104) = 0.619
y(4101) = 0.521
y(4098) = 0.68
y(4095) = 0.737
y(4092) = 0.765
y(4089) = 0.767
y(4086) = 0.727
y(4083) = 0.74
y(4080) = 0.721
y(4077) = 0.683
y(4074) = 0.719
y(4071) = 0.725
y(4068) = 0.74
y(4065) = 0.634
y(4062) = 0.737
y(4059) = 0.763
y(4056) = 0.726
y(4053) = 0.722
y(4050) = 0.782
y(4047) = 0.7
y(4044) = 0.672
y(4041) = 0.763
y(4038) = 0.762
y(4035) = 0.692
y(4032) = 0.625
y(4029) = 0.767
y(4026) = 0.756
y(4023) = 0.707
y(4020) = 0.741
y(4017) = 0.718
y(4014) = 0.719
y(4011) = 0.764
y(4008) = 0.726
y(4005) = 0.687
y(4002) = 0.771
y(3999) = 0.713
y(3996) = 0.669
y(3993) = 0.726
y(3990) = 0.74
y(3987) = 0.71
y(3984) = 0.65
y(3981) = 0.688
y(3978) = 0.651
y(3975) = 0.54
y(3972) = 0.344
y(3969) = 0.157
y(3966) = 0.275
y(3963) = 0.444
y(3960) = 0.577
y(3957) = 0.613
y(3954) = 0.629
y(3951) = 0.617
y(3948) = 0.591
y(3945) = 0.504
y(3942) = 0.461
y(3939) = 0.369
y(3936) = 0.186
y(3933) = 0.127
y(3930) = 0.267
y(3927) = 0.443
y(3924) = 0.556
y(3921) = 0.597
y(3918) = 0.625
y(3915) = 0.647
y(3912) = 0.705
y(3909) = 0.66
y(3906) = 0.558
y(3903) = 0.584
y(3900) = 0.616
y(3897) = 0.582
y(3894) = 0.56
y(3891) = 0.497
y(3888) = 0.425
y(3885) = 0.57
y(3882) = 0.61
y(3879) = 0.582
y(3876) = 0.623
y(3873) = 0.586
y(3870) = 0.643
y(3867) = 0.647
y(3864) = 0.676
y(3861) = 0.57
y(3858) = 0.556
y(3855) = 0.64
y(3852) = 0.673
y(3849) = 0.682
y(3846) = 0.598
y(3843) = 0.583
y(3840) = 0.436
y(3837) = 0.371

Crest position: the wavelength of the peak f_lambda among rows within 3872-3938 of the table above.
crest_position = 3912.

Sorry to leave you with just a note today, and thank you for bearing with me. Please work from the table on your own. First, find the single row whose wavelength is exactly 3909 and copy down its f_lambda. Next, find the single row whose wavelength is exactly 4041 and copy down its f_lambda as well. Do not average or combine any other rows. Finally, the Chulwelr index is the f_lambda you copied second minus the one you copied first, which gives 0.10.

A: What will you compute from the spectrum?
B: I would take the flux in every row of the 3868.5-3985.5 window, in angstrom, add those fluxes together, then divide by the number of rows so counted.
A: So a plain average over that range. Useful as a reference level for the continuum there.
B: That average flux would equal 0.522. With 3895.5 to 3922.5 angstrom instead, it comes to 0.619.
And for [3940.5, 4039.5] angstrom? 0.628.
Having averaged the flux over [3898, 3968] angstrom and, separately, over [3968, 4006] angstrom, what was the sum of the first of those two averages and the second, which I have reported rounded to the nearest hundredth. 1.13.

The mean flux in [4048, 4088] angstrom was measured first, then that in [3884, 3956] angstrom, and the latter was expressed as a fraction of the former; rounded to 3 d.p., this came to 0.712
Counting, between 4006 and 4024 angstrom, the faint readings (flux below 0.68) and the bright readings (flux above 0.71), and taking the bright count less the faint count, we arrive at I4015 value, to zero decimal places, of 5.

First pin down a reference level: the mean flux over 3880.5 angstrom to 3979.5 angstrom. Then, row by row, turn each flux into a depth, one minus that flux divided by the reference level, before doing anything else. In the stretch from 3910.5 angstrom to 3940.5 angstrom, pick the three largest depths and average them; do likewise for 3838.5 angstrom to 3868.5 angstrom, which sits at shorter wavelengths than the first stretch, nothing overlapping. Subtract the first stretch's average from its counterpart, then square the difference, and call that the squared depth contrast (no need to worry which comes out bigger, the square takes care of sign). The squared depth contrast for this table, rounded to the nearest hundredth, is 0.42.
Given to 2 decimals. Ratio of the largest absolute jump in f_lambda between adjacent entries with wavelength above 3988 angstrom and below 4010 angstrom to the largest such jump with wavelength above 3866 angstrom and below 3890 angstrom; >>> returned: 0.58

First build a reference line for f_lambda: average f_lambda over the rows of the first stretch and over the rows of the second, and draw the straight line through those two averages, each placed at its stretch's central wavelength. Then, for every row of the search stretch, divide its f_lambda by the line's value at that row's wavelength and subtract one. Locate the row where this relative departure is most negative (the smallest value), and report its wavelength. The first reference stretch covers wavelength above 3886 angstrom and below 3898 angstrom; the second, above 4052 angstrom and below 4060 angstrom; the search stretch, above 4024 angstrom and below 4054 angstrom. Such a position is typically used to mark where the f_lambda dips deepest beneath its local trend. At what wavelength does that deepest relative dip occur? 4032 angstrom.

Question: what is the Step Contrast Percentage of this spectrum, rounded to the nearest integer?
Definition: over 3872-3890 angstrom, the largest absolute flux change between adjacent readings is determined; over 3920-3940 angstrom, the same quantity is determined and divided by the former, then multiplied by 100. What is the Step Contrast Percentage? 126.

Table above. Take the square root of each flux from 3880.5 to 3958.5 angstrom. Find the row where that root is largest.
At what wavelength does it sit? 3912 angstrom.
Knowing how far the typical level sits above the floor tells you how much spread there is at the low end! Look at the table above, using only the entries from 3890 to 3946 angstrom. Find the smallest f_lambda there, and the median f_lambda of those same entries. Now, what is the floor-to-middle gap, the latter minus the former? 0.43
